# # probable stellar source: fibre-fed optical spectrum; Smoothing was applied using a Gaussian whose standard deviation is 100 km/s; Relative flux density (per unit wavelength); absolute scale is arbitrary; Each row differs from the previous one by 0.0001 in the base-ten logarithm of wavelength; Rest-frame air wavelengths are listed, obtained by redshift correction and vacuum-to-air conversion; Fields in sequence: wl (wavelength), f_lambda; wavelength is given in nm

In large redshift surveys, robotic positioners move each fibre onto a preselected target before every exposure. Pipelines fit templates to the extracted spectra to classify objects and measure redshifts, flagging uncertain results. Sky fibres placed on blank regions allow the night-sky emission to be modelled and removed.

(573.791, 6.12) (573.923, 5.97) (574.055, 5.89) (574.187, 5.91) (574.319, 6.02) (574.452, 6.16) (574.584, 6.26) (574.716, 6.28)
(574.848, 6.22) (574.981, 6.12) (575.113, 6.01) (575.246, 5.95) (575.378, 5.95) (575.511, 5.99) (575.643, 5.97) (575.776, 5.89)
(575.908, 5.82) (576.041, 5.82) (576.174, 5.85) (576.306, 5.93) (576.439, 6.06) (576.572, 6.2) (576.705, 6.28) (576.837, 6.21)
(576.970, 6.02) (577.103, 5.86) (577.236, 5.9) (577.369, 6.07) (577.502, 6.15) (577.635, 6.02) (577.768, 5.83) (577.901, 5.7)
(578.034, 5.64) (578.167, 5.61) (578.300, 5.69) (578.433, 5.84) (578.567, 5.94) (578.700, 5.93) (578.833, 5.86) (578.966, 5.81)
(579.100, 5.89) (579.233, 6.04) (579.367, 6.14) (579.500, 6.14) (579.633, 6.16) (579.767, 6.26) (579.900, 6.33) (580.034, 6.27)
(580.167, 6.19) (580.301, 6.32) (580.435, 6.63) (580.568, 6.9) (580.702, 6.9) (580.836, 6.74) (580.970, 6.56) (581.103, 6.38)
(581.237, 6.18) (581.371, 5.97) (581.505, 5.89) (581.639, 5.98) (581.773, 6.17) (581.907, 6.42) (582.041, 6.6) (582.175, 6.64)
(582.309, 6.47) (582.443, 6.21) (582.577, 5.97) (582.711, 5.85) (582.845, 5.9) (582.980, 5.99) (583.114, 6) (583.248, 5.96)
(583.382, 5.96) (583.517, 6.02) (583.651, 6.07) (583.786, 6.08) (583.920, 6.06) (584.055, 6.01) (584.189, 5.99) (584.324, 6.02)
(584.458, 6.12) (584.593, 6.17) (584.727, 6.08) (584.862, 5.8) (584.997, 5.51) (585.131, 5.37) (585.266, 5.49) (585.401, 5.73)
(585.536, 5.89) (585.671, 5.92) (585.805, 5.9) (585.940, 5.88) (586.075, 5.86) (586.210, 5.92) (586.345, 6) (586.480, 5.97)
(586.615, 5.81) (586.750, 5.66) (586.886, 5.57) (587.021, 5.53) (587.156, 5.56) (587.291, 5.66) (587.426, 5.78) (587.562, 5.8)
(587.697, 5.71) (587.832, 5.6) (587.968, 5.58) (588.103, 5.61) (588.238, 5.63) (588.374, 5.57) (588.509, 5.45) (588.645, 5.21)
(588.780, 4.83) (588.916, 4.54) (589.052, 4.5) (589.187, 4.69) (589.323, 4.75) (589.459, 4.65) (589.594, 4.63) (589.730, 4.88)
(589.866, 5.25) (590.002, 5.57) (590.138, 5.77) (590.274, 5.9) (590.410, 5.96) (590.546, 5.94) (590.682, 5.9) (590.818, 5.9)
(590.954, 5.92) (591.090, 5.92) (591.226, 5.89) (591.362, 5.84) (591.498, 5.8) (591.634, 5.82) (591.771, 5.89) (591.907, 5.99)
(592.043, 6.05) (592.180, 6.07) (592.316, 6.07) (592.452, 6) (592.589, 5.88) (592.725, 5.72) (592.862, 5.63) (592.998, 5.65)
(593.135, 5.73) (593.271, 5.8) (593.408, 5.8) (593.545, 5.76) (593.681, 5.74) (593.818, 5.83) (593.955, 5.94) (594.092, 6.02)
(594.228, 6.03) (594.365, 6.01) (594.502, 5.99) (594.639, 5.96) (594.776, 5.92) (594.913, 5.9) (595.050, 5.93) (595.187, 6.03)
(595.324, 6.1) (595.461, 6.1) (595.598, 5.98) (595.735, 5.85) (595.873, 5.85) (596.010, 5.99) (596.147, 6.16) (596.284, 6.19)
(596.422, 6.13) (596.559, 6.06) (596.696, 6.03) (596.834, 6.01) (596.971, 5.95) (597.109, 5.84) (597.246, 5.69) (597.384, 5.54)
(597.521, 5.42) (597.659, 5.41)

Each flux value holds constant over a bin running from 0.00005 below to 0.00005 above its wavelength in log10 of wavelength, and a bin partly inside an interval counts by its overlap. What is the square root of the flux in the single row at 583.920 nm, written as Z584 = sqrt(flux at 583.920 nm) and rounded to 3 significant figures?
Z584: 2.46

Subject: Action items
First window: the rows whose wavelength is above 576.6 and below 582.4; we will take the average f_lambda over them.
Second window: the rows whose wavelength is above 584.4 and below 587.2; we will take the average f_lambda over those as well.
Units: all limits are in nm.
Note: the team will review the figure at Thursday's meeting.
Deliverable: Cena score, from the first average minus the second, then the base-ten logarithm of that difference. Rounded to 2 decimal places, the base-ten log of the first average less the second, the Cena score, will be -0.45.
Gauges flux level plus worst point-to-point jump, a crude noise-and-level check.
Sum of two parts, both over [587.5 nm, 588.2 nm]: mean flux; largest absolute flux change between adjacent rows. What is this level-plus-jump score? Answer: 5.77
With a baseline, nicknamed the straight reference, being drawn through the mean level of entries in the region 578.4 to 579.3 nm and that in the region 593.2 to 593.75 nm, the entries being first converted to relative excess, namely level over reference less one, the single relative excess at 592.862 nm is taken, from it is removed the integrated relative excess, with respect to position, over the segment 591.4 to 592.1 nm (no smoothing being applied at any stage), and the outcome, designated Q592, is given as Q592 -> -0.04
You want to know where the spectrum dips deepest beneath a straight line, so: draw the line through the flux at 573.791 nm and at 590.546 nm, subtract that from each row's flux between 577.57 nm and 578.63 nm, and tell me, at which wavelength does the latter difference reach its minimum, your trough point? 578.167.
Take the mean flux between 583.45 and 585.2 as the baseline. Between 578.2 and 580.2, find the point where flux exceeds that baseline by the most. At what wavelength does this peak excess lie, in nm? 579.900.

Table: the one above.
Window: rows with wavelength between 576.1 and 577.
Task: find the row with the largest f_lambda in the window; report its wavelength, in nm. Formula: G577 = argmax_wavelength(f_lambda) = 576.705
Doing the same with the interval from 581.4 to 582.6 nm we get 582.175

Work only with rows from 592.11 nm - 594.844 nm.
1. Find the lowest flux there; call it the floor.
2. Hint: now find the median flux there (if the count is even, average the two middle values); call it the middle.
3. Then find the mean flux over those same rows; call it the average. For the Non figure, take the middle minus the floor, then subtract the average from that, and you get -5.61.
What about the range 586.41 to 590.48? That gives -4.32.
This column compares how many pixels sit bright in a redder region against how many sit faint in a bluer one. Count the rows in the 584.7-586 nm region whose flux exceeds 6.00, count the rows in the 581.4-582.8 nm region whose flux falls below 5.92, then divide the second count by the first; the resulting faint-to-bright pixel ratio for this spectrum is 2.0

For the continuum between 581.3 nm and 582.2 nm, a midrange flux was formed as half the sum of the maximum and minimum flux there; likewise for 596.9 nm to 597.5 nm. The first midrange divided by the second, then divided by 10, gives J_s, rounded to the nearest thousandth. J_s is 0.109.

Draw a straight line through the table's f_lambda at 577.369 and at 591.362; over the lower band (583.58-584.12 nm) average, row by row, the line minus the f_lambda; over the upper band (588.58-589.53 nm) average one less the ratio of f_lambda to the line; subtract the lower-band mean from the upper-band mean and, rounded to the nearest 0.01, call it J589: 0.29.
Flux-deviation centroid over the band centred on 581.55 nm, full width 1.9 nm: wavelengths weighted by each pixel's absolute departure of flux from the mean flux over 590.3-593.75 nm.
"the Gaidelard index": 581.50 nm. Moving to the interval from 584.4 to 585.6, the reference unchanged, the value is 584.96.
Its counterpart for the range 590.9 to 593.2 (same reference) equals 592.35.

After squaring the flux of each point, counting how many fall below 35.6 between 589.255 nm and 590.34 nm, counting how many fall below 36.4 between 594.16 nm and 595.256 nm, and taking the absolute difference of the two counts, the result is 0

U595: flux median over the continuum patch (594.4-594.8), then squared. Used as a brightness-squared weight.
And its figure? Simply 35.5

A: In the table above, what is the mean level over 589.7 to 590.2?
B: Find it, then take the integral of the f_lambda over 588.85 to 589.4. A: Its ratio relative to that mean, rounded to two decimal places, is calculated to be 0.47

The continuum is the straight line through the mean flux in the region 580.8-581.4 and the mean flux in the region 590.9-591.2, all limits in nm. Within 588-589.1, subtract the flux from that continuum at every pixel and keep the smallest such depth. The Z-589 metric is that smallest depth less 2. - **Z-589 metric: -1.58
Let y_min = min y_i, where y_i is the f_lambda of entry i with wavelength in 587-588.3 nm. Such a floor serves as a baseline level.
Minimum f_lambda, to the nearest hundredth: 5.53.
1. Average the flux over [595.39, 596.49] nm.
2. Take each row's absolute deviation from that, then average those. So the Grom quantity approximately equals 0.11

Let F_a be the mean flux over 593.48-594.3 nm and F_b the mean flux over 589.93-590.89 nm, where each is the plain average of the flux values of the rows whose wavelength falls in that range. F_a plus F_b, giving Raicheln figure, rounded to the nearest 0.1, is 11.7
